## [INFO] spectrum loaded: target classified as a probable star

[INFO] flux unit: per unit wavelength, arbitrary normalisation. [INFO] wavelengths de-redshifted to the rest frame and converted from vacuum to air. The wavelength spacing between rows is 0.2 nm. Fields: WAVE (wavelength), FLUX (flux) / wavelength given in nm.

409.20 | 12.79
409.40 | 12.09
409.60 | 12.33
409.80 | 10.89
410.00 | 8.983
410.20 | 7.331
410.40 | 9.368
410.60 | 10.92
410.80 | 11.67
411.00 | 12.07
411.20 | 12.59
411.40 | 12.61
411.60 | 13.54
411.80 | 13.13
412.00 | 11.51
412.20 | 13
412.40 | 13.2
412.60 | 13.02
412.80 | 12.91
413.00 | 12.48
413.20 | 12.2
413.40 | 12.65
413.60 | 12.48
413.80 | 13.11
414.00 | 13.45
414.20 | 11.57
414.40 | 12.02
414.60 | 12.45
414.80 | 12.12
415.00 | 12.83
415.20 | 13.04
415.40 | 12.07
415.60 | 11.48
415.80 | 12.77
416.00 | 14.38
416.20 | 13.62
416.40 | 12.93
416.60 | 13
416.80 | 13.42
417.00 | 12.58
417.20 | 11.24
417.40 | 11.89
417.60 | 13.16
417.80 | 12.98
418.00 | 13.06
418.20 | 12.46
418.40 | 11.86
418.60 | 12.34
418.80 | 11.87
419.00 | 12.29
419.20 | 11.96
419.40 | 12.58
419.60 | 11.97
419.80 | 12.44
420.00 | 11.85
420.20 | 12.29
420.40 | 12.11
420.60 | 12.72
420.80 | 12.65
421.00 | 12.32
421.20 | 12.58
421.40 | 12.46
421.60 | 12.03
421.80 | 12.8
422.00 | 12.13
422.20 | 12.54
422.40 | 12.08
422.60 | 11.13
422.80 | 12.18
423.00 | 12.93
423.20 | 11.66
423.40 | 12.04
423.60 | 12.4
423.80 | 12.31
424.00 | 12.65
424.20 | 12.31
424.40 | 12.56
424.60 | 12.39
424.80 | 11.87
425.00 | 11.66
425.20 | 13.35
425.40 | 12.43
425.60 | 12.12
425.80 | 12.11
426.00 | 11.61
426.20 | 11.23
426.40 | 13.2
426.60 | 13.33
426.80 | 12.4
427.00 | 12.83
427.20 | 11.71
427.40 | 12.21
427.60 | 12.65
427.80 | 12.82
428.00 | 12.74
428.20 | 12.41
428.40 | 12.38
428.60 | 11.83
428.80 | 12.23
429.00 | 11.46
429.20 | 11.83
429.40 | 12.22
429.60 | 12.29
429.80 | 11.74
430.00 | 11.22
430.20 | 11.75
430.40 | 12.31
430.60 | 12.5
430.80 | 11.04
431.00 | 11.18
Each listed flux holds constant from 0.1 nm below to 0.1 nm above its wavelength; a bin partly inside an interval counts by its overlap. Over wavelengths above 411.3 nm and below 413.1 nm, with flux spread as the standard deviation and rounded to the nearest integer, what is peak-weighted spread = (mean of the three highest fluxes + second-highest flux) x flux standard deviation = 15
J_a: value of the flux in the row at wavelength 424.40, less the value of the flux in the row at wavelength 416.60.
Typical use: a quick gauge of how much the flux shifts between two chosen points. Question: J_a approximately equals -0.4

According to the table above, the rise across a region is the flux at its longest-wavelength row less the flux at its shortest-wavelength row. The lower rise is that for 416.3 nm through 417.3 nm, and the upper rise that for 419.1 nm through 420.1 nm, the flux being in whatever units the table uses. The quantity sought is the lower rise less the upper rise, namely -1.6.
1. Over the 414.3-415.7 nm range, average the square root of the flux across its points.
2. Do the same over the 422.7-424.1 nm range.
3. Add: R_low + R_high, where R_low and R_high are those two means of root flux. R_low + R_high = 7.01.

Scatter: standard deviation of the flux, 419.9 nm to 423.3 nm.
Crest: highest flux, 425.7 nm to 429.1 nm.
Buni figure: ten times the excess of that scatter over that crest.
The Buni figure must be -129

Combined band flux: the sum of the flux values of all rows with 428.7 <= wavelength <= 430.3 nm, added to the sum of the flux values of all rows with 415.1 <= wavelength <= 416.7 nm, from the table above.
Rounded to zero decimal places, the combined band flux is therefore 198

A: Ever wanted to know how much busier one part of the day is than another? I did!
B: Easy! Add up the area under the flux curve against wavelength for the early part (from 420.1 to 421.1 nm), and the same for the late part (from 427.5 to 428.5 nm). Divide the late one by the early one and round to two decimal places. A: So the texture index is 1.01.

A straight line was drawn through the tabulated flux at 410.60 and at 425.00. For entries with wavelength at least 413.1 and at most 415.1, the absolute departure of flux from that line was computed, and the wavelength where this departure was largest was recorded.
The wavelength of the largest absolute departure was 414.00 nm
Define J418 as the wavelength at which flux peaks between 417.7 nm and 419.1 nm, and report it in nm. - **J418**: 418.00 nm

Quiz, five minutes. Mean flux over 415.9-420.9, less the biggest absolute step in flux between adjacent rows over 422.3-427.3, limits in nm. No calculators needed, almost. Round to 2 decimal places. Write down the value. 10.58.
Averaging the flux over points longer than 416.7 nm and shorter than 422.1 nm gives 12.4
